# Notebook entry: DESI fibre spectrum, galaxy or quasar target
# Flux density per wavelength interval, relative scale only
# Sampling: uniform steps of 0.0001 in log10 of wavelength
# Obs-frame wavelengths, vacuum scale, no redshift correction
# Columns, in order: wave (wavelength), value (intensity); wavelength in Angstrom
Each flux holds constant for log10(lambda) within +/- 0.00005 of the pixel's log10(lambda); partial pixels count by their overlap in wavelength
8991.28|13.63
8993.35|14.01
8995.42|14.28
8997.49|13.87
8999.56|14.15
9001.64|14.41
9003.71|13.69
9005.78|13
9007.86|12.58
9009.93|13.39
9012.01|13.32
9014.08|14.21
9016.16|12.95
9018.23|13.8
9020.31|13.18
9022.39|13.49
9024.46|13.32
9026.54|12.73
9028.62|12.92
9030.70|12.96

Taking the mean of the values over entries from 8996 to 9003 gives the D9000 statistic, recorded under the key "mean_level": 14.1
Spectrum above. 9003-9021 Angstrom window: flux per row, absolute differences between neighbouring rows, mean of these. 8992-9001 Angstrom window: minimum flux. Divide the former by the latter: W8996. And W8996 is 0.05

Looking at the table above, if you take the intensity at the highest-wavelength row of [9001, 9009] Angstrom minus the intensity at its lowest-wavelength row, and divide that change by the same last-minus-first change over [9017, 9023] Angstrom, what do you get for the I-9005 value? 6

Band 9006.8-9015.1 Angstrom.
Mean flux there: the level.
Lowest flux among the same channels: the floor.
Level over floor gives 1.06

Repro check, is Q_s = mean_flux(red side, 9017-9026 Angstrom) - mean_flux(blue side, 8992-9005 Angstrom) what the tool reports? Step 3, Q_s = -0.6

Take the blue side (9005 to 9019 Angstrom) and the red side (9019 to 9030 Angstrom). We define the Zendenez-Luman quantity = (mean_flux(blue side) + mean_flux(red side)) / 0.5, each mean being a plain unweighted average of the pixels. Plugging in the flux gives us 52.9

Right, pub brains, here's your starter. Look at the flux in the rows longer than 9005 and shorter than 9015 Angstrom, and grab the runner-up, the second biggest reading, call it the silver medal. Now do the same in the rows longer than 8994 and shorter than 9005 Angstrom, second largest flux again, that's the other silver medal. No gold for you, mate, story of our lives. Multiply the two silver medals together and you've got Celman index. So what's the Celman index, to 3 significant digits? 191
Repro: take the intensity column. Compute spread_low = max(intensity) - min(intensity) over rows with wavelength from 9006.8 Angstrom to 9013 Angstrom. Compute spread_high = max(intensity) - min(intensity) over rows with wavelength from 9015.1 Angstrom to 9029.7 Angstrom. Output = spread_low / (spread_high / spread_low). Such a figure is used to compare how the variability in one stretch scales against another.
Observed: 0.6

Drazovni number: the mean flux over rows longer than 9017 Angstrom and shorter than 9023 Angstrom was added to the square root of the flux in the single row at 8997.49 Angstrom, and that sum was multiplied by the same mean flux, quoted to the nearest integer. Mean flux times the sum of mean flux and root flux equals 232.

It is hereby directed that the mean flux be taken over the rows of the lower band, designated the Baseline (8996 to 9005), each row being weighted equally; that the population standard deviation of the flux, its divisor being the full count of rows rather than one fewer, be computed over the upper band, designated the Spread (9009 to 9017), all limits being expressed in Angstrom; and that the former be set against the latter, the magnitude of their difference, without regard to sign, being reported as 13.6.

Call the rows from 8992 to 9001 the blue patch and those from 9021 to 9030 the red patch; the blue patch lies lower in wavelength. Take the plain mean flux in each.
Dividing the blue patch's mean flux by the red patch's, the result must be 1.07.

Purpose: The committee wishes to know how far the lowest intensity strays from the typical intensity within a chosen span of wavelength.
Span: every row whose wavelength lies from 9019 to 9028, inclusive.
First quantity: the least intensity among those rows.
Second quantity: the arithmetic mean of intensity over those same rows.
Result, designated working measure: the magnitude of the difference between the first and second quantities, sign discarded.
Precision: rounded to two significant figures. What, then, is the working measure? 0.45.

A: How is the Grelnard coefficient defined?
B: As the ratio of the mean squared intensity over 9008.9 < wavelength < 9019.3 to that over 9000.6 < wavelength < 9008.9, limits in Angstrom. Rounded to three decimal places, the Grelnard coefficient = 1.015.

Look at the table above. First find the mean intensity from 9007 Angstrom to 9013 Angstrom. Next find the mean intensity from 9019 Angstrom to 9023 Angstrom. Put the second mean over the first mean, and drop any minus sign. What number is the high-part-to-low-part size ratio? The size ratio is 1.02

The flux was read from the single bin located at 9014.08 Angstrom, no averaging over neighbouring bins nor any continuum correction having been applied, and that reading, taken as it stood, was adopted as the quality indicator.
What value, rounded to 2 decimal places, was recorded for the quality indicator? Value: 14.21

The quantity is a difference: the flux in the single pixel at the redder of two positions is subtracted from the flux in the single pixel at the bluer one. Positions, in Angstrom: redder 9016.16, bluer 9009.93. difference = 0.44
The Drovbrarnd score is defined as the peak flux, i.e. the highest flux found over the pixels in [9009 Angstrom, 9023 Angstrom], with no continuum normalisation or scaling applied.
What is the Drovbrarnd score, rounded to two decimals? 14.21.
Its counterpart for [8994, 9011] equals 14.41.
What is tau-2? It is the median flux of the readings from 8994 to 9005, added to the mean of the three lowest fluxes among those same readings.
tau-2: 28.1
